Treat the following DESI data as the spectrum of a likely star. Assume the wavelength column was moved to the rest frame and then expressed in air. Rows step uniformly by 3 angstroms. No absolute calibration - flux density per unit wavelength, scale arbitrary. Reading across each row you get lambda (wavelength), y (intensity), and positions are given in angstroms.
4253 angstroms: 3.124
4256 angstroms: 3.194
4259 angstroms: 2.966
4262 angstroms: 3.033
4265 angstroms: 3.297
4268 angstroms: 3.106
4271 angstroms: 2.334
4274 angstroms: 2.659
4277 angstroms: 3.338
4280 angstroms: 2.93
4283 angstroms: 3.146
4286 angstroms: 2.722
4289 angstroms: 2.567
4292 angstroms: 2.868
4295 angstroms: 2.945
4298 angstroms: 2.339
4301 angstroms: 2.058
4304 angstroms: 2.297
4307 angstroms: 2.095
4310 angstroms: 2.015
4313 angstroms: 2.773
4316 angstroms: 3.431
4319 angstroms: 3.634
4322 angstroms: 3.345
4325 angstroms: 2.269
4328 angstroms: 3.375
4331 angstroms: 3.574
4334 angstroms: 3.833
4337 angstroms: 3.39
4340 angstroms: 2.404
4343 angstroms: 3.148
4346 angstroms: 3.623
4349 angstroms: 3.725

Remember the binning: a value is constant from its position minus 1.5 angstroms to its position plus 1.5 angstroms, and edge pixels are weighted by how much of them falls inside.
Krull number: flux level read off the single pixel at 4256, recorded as 3.194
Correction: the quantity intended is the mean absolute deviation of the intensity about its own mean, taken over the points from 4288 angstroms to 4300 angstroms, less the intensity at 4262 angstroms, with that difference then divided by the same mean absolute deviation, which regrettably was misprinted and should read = -12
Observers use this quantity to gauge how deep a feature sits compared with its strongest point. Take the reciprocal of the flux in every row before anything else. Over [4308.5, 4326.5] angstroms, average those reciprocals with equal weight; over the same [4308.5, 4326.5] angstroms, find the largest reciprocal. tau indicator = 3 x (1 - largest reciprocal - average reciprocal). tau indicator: 0.4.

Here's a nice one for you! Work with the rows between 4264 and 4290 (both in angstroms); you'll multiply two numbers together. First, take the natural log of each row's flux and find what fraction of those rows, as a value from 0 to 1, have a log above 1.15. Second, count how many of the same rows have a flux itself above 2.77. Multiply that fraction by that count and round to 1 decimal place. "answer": 1.1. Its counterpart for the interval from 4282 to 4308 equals 0.0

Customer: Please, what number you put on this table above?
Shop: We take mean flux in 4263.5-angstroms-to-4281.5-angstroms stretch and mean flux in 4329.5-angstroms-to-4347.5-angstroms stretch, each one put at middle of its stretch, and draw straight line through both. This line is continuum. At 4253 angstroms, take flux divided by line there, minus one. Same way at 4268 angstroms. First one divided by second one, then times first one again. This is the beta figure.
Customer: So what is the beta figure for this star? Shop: 0.17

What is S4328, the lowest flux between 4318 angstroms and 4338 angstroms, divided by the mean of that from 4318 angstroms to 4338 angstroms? 0.68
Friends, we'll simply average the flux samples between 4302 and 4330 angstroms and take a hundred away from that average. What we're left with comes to -97.2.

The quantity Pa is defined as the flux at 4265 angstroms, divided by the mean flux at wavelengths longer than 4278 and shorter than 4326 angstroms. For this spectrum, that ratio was 1.21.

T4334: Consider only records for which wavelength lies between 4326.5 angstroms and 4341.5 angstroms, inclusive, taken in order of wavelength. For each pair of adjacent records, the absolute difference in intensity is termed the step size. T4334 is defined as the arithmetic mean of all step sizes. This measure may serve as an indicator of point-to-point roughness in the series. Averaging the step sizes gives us 0.47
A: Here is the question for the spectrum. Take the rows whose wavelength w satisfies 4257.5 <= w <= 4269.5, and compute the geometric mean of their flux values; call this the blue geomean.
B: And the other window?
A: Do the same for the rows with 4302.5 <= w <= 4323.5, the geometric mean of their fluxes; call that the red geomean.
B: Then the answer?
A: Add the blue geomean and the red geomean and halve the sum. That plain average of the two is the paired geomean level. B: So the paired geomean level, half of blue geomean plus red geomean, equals 2.91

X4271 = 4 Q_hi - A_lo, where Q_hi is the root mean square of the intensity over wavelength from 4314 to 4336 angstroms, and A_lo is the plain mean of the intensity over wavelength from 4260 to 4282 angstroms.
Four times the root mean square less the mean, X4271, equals 10.6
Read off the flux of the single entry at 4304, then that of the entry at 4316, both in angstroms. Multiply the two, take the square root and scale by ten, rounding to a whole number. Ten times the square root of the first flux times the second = 28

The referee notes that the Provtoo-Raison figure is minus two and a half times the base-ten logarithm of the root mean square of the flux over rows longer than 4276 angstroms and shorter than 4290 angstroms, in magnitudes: -1.18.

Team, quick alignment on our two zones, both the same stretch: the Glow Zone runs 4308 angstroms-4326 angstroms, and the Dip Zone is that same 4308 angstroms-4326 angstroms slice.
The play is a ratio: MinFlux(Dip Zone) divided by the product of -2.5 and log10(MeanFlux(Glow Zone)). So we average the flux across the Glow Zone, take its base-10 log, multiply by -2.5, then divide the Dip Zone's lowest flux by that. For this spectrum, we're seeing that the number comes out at -1.74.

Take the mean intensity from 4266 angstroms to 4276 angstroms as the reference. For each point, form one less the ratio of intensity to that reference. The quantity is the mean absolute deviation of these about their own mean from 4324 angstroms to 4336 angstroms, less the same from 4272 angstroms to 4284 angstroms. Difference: 0.10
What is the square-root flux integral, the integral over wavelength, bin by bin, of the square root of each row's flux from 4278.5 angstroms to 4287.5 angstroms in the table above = 15.4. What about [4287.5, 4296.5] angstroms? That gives 15.0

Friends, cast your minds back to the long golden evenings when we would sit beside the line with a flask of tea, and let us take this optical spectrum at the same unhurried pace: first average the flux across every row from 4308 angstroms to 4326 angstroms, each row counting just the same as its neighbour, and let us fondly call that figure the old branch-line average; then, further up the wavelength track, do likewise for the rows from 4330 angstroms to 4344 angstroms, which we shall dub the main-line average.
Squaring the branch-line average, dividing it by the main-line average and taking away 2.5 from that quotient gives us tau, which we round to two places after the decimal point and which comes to 0.09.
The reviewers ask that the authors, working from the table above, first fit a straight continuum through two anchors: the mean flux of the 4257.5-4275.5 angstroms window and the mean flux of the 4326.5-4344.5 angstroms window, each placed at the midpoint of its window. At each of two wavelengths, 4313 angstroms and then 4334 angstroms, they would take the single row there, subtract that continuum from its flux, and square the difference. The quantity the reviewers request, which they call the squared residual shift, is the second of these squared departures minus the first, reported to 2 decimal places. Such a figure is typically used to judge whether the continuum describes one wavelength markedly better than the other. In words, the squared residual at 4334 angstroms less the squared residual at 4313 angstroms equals 0.16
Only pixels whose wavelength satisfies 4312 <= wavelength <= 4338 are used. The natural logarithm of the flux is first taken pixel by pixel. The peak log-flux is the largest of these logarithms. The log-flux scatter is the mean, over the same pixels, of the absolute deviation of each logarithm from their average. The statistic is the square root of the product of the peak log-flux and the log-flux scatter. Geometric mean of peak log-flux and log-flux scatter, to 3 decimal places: 0.395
